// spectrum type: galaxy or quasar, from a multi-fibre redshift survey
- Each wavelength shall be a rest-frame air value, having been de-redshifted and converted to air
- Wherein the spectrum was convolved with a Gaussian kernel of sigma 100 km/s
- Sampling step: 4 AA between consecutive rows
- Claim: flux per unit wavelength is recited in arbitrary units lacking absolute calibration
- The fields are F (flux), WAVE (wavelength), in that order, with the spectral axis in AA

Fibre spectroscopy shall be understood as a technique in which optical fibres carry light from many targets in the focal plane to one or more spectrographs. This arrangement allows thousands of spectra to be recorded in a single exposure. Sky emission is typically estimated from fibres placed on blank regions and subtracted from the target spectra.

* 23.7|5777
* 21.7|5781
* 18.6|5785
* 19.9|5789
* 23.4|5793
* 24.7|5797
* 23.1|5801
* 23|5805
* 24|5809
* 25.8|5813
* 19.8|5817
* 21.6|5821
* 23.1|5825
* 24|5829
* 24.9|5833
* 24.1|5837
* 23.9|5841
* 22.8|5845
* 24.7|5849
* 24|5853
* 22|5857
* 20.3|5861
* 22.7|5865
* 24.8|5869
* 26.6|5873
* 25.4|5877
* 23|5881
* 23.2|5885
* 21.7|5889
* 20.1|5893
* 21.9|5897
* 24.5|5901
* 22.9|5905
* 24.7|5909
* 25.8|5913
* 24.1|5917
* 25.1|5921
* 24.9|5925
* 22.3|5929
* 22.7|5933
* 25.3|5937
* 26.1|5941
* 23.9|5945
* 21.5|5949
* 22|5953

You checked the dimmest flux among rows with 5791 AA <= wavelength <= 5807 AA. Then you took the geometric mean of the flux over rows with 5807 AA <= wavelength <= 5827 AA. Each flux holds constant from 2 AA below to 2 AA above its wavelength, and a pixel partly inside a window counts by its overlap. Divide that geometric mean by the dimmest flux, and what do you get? 0.99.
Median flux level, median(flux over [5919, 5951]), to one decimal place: 24.4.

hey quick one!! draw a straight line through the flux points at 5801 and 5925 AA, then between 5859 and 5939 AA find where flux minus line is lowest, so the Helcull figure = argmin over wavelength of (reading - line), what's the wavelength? 5893 AA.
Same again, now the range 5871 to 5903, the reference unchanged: 5893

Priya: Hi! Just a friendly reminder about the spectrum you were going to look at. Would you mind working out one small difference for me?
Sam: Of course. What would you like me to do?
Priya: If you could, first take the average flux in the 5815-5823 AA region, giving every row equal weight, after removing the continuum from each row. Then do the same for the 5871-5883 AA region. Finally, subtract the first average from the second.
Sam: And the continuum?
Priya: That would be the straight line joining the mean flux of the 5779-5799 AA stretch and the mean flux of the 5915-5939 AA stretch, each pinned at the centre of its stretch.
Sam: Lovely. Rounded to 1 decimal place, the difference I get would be 3.3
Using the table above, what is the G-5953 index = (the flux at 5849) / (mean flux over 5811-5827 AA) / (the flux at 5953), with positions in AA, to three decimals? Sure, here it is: 0.050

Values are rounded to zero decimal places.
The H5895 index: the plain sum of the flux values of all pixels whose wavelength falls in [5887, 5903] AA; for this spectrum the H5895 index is 88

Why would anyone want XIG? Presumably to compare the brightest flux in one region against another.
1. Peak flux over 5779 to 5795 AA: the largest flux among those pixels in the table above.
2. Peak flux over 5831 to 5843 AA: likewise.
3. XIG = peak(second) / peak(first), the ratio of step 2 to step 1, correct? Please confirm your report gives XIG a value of 1.06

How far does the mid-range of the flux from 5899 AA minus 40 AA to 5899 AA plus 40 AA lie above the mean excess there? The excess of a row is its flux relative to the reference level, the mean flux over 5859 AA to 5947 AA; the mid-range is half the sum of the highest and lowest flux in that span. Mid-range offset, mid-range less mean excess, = 23.5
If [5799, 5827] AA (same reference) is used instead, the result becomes 23.6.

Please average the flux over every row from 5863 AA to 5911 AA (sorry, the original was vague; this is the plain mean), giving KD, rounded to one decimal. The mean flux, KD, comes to 23.5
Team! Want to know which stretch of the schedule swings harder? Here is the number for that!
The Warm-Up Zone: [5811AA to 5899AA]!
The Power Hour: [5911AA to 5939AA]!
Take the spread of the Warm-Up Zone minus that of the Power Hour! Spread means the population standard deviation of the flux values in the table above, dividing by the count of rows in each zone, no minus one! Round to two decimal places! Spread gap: 0.56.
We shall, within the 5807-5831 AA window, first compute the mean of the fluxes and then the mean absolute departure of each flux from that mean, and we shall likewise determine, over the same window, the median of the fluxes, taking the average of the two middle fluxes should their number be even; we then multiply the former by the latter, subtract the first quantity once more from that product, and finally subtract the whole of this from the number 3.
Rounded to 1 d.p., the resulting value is -32.3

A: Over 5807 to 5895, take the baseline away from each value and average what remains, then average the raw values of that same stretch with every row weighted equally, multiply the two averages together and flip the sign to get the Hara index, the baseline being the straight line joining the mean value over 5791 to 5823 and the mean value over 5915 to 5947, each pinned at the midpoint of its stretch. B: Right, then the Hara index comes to 6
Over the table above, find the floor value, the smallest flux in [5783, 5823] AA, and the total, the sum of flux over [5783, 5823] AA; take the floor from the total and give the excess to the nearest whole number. 205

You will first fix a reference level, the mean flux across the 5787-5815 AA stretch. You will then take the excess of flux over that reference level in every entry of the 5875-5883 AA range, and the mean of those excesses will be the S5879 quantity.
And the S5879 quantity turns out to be 0.79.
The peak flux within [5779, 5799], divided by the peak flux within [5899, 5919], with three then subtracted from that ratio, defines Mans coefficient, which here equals -2.04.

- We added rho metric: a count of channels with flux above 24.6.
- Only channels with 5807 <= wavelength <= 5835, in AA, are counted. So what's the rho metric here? 2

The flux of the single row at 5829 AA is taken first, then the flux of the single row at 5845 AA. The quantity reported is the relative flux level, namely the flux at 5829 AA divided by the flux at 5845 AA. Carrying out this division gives 1.05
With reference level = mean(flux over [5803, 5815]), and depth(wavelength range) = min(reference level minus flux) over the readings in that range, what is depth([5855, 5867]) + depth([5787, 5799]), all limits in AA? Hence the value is 1.1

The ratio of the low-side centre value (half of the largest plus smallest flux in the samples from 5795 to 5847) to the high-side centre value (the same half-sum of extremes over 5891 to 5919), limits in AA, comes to 0.99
